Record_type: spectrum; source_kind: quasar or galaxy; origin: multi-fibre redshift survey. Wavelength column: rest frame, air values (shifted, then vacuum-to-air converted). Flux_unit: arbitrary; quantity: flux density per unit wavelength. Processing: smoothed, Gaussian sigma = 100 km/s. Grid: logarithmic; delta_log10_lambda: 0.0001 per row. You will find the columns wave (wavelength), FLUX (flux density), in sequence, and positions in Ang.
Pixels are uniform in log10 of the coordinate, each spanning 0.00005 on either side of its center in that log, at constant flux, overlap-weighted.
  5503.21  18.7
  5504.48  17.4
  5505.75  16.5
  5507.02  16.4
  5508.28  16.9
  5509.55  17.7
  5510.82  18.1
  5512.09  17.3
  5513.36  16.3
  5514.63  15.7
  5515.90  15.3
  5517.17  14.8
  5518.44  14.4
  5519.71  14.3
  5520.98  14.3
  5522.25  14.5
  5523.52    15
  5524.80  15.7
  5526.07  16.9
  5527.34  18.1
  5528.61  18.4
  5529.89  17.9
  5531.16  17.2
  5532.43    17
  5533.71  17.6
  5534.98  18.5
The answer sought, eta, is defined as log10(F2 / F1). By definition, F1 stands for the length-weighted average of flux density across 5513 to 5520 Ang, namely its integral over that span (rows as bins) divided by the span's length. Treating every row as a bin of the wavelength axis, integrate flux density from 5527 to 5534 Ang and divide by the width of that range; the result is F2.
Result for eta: 0.07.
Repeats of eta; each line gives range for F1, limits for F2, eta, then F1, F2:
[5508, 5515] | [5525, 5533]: 0.01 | 17.0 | 17.5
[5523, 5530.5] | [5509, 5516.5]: -0.01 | 17.0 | 16.7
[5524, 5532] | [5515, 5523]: -0.07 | 17.3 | 14.7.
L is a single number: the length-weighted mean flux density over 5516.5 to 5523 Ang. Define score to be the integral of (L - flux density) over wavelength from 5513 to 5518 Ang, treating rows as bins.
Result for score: -4.8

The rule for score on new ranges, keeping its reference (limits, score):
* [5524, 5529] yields -13.3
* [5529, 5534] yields -14.9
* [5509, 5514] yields -14.3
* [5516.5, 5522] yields 0.2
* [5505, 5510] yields -11.9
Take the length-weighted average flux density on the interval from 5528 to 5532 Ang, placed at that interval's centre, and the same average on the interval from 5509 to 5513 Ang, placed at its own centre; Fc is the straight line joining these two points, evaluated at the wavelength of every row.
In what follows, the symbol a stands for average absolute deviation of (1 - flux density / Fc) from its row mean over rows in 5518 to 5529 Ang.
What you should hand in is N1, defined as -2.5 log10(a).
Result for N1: 2.8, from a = 0.076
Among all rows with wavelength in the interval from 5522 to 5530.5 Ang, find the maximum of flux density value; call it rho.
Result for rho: 18.4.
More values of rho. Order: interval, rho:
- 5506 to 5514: 18.1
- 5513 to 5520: 16.3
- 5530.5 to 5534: 17.6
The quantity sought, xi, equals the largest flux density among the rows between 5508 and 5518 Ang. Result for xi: 18.1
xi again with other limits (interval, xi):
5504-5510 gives 17.7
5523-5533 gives 18.4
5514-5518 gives 15.7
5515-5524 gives 15.3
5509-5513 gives 18.1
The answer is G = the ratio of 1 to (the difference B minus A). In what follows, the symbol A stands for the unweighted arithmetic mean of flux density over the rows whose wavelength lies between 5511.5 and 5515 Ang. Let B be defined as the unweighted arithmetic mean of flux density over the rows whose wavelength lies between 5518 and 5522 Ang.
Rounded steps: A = 16.4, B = 14.3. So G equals -0.5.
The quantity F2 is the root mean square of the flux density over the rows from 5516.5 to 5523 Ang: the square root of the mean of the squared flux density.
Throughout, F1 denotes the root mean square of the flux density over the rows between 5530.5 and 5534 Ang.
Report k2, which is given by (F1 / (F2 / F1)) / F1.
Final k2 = 1.19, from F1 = 17.3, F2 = 14.5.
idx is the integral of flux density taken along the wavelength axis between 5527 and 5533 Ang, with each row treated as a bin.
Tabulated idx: 106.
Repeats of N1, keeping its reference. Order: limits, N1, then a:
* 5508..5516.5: 3.3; 0.049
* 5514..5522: 3.9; 0.027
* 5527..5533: 3.9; 0.029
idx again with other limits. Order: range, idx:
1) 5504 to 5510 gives 102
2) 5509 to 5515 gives 102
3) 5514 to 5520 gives 90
